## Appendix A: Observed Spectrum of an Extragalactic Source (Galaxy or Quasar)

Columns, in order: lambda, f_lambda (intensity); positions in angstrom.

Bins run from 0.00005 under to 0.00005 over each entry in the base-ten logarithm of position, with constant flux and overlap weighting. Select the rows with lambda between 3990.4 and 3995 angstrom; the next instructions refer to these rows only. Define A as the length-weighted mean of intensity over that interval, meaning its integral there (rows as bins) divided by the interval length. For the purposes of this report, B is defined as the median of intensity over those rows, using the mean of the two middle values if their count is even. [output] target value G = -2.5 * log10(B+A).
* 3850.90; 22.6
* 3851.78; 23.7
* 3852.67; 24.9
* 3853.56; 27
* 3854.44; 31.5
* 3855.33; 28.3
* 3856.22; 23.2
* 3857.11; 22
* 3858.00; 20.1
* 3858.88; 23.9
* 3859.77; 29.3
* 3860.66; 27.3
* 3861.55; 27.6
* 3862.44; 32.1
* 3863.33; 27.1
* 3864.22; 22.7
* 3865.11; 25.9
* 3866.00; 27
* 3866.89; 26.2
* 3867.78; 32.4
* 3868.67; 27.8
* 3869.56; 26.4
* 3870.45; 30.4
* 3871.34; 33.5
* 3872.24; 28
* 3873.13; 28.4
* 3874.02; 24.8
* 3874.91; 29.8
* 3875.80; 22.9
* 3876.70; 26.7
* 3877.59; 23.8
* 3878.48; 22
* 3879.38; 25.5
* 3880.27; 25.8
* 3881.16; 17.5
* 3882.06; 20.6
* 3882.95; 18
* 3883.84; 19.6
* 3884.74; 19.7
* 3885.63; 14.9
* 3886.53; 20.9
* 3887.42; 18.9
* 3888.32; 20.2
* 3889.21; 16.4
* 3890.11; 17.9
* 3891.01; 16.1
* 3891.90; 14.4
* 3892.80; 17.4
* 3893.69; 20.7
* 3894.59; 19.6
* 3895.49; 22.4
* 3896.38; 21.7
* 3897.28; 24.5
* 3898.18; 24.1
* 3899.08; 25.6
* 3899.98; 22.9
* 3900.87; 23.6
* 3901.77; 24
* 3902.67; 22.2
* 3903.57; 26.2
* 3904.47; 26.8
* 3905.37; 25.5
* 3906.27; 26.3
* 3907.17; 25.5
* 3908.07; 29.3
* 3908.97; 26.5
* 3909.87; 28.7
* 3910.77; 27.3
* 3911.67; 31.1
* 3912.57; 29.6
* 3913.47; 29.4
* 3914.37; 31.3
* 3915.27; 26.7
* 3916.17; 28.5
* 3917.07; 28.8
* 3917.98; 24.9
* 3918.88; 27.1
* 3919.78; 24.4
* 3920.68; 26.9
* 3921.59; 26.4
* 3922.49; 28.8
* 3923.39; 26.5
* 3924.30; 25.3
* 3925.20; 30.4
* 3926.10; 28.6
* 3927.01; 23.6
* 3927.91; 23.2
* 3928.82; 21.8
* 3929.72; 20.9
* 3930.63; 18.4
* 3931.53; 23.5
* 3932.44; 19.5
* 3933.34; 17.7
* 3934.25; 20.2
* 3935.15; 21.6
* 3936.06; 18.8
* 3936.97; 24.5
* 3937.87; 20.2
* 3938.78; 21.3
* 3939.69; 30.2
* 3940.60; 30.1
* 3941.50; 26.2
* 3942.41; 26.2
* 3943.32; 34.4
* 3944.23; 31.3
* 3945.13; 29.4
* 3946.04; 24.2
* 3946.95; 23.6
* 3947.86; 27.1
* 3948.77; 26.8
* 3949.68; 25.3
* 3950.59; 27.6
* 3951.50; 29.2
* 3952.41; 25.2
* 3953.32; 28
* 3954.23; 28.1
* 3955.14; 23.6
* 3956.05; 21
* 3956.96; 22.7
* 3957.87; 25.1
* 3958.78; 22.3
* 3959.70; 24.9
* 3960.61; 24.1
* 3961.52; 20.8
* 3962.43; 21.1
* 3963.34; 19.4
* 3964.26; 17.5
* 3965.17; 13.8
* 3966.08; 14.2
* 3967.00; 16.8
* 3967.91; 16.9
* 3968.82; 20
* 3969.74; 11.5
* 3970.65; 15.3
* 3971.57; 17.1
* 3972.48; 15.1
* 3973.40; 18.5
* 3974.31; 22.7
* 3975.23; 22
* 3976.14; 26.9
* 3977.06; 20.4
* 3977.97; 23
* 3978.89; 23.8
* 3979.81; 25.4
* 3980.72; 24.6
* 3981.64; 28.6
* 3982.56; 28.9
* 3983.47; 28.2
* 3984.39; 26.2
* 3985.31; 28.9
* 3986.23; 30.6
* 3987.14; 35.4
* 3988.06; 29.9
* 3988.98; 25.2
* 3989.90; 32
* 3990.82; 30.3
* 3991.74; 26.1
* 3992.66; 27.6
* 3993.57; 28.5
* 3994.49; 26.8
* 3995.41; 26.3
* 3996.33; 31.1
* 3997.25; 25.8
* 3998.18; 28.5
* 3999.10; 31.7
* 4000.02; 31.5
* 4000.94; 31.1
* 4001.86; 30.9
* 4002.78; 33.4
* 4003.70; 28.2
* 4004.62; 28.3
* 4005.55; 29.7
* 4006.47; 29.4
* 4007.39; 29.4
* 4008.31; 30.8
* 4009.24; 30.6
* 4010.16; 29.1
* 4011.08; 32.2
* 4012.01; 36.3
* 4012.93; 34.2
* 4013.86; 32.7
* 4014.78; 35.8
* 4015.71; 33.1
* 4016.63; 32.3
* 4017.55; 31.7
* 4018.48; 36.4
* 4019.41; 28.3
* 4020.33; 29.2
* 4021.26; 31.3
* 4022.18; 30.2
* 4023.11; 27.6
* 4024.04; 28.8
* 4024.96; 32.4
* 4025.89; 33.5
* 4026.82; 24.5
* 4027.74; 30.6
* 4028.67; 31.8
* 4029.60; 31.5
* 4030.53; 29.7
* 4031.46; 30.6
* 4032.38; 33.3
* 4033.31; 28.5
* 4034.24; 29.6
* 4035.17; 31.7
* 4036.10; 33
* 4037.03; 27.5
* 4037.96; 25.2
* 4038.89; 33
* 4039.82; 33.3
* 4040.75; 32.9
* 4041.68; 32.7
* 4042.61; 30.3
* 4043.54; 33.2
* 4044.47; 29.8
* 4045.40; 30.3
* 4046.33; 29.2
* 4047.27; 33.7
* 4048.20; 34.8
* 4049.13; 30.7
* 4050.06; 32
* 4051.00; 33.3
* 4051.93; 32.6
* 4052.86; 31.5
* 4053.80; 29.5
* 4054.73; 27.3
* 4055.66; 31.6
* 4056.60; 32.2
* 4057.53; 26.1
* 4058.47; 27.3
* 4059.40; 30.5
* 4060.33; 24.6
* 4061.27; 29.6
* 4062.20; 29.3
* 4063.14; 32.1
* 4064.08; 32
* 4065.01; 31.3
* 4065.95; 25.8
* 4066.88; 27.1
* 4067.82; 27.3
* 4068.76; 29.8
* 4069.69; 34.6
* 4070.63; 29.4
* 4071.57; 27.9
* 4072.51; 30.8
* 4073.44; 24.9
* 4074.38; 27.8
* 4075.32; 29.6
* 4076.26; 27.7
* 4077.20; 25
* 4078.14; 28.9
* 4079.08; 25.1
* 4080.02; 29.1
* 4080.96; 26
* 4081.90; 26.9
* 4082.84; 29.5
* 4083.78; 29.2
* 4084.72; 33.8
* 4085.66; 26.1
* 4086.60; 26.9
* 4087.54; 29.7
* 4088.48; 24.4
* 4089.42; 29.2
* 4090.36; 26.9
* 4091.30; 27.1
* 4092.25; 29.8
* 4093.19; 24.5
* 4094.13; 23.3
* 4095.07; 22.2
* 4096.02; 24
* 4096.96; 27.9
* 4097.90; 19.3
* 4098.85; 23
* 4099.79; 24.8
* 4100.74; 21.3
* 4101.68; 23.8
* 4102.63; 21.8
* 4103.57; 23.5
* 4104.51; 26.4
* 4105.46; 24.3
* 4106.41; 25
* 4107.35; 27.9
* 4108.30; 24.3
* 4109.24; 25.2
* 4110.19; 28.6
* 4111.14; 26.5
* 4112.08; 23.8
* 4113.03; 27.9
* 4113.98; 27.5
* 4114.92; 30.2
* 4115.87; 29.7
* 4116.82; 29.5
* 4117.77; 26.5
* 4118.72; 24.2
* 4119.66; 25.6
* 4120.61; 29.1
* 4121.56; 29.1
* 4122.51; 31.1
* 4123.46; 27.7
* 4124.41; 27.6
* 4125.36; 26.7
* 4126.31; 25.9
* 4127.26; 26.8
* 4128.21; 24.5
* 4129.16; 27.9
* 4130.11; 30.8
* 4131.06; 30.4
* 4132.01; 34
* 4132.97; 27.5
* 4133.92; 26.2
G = -4.4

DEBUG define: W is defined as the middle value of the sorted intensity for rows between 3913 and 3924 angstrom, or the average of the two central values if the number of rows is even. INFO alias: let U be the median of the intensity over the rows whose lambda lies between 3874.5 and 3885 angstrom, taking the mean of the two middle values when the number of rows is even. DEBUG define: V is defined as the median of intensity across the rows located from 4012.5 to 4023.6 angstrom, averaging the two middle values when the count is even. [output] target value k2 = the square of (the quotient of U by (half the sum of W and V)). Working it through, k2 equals 0.6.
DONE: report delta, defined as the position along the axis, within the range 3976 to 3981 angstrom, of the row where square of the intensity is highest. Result 3976.14 angstrom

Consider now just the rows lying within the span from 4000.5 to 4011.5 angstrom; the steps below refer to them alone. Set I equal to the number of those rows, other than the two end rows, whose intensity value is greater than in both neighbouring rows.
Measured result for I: 3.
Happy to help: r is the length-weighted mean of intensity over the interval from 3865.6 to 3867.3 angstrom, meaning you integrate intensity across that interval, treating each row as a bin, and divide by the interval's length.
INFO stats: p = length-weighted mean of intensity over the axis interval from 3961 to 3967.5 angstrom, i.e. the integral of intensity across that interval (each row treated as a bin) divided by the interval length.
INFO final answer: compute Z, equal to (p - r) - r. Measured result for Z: -35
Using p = 17.7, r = 26.6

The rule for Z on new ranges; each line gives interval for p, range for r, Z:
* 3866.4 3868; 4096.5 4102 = -18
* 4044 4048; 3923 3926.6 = -24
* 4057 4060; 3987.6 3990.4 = -30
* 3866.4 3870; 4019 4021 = -30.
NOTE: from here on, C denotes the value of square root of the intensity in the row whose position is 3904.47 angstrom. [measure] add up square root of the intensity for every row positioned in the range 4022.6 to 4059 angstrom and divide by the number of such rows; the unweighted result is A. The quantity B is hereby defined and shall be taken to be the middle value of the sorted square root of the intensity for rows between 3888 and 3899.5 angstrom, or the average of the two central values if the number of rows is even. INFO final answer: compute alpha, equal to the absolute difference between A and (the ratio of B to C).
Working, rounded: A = 5.54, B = 4.49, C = 5.2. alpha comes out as 4.7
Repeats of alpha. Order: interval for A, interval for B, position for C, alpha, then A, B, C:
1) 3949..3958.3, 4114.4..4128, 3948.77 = 4.0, 5.05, 5.26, 5.2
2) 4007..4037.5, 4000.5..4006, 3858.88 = 4.5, 5.58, 5.50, 4.9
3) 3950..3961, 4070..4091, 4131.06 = 4.1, 5.01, 5.28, 5.5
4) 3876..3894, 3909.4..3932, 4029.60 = 3.5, 4.44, 5.19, 5.6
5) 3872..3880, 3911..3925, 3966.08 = 3.7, 5.07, 5.21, 3.8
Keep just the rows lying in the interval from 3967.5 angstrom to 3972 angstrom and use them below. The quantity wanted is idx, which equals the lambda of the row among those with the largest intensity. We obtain 3968.82 angstrom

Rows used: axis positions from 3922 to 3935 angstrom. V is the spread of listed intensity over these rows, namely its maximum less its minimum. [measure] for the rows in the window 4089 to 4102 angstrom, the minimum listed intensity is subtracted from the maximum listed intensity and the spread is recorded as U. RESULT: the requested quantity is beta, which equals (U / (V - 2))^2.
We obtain 1.0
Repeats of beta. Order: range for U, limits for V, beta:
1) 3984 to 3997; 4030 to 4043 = 2.8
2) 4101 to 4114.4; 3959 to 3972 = 0.4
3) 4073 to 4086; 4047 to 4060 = 1.8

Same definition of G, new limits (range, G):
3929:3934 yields -4.0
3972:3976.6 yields -4.1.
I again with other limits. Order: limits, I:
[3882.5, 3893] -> 4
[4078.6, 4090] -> 4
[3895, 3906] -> 4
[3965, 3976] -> 3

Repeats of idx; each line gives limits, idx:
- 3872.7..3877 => 3874.91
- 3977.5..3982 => 3981.64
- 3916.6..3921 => 3917.07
